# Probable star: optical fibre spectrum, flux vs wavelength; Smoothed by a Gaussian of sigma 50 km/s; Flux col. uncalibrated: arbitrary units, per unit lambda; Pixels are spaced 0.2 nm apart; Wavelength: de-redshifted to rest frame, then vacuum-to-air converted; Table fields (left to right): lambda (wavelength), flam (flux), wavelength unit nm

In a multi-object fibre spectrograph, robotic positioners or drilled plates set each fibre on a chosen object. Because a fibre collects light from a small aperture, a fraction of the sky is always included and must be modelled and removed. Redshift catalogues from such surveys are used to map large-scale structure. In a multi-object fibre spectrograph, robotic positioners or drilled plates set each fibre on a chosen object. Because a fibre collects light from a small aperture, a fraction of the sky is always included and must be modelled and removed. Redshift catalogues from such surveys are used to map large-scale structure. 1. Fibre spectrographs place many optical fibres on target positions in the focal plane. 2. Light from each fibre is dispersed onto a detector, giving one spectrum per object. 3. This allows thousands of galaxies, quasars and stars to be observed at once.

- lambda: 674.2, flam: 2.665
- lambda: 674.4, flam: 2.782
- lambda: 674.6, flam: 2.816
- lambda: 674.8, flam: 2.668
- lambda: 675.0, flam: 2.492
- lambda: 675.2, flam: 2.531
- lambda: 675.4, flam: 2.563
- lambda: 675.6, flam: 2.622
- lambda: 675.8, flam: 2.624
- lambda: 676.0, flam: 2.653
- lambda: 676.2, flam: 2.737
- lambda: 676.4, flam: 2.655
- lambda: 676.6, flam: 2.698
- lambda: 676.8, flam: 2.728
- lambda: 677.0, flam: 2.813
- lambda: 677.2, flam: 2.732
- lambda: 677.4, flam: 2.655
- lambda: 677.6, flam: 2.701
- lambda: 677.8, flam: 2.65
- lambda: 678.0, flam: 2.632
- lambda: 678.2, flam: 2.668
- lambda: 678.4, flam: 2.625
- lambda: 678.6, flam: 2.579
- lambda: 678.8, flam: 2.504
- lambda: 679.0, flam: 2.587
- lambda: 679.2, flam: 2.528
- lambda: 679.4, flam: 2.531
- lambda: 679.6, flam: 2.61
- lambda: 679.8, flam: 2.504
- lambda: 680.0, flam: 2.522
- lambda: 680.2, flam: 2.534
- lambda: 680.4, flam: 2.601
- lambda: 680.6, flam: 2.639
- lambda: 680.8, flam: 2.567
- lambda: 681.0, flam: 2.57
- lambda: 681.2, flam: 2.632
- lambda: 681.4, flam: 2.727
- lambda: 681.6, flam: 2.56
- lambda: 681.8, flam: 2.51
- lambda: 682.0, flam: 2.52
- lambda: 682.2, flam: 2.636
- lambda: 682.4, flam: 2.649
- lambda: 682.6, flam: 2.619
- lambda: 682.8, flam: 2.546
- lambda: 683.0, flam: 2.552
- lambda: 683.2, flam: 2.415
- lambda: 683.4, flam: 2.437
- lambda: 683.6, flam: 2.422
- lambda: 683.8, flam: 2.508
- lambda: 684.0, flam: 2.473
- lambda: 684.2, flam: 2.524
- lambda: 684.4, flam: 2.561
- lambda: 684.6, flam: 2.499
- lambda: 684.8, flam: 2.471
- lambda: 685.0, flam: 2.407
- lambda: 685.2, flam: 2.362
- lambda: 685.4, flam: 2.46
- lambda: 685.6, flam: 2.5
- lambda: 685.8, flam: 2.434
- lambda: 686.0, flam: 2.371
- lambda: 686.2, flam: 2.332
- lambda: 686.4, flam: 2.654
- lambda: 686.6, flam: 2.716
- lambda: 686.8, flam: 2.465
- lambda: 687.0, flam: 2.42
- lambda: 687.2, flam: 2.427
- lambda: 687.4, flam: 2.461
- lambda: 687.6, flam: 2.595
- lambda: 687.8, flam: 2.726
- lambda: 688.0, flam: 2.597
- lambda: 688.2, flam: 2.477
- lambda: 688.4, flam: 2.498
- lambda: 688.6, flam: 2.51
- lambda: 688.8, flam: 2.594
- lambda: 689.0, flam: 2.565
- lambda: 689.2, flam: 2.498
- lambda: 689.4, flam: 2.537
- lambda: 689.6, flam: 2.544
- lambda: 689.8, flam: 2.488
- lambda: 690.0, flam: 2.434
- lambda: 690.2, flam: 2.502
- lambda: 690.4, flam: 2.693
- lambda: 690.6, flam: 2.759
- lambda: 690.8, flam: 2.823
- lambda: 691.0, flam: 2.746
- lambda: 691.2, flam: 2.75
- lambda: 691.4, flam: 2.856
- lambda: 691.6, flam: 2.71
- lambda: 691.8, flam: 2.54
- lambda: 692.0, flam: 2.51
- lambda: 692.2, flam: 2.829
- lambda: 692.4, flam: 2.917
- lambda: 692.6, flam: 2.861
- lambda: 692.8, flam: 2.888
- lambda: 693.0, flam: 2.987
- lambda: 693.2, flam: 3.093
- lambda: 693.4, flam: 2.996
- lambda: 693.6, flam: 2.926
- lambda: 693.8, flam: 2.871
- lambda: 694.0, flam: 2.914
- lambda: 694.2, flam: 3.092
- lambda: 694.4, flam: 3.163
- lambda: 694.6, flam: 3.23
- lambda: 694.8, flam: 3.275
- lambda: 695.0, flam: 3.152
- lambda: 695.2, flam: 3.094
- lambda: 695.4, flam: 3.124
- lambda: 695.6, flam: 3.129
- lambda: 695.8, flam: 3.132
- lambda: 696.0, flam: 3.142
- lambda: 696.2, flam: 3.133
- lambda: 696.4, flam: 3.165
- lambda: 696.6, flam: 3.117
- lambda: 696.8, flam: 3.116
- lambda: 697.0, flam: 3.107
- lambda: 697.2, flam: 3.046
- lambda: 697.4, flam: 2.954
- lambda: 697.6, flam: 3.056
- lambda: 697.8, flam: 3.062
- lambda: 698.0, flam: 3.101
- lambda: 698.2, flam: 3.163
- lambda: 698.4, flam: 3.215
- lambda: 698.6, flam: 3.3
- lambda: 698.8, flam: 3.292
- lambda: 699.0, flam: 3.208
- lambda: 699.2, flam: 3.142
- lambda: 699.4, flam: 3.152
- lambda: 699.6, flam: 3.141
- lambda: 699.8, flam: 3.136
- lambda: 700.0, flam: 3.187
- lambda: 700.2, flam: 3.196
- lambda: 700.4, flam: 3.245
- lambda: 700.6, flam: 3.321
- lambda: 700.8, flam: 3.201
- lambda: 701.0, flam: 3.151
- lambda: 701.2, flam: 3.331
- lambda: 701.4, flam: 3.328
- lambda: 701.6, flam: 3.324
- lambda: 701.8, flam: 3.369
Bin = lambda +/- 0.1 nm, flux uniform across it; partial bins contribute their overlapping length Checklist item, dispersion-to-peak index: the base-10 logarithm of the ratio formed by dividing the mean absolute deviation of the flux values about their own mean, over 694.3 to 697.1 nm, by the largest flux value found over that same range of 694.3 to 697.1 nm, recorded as -2.0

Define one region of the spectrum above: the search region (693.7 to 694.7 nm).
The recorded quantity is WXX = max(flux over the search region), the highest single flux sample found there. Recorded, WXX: 3.23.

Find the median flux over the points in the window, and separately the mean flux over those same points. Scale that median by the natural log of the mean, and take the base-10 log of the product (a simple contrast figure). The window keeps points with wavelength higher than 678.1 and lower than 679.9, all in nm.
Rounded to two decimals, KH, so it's 0.39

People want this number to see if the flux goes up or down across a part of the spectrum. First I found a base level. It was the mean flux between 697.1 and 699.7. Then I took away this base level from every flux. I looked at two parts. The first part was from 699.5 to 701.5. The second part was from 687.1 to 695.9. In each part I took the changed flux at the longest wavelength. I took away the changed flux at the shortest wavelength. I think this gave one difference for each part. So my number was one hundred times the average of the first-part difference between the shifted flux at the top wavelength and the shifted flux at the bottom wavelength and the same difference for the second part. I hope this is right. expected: 45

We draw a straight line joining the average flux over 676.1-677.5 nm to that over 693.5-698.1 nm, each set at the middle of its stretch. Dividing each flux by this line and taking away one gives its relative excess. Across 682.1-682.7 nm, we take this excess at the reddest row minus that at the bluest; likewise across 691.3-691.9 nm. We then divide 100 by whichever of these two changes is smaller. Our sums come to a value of -931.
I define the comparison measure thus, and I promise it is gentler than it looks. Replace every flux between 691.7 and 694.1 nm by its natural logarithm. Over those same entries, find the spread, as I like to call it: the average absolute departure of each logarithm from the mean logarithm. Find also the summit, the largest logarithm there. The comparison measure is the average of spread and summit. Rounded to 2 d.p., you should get 0.59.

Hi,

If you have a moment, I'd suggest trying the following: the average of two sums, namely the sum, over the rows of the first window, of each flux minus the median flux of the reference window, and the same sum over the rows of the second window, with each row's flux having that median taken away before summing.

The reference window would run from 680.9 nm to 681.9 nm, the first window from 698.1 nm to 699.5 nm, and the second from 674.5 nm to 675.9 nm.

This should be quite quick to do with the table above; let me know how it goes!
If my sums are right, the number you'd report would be 2.4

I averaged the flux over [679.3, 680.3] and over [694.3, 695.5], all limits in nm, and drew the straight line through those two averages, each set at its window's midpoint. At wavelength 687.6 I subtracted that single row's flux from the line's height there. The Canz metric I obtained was 0.27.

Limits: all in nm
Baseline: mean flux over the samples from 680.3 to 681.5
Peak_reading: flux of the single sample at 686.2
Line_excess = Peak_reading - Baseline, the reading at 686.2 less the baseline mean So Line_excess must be -0.3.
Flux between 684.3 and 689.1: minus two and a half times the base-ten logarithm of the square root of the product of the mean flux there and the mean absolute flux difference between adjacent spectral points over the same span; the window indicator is 0.86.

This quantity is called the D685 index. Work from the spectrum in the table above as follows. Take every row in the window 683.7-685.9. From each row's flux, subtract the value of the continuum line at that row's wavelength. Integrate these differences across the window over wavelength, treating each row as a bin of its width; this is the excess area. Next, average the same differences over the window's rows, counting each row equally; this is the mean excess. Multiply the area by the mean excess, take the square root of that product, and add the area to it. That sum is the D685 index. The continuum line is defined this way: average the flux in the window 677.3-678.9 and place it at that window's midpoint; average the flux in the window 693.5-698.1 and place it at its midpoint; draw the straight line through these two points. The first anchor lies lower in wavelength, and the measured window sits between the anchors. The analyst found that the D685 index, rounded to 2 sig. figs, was -0.24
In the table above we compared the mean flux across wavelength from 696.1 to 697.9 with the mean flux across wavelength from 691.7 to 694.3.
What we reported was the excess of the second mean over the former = -0.21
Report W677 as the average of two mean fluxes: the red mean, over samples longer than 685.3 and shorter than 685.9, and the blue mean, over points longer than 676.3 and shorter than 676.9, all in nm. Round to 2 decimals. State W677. 2.58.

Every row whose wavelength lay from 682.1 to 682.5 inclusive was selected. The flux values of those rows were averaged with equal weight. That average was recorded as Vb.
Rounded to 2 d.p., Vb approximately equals 2.64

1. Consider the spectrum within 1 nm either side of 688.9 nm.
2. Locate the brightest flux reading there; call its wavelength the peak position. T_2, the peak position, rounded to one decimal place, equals 688.0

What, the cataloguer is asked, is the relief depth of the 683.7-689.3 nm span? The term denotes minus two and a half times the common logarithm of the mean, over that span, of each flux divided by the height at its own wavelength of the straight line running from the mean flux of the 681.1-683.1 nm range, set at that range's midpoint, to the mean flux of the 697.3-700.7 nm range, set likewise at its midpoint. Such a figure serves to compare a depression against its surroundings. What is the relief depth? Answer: 0.10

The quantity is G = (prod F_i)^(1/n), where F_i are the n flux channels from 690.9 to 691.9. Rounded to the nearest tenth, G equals 2.7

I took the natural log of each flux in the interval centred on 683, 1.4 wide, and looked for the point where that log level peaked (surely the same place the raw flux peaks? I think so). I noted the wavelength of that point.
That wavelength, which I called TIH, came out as 682.4 nm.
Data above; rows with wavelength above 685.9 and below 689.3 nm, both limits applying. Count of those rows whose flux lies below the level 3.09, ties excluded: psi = 17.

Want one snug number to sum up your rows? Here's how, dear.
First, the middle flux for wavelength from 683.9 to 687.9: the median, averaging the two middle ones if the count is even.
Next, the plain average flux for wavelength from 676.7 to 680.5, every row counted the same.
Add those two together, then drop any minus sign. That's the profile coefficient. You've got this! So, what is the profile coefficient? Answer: 5.1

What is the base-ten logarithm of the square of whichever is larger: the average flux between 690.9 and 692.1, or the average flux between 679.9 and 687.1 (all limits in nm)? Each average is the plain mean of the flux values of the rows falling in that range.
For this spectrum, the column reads 0.858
